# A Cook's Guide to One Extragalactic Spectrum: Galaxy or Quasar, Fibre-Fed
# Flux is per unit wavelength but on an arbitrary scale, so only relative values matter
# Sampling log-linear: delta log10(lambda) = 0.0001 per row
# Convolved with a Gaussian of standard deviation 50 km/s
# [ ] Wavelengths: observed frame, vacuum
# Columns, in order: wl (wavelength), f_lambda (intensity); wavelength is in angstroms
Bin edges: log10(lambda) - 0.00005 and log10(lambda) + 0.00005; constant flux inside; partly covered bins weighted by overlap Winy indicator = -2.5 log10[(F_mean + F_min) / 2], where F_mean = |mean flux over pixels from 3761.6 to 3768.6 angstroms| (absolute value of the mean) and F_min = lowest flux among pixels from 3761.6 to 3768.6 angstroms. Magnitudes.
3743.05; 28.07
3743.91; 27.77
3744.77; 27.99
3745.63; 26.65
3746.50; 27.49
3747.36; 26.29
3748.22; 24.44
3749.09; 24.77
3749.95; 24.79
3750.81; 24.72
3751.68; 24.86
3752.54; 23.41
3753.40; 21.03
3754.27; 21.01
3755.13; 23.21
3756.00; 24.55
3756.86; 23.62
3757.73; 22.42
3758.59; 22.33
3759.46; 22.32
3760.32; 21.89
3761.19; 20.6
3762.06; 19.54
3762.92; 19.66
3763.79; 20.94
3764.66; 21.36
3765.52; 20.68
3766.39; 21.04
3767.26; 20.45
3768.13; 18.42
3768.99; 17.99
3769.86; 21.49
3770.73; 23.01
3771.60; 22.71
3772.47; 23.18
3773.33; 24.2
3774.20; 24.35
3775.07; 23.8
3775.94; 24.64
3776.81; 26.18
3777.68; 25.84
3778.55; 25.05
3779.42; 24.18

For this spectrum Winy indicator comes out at -3.22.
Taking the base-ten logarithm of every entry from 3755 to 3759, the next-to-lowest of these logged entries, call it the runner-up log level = 1.35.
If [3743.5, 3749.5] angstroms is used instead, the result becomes 1.39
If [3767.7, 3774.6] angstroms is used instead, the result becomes 1.27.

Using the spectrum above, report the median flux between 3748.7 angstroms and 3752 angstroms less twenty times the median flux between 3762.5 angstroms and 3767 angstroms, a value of -394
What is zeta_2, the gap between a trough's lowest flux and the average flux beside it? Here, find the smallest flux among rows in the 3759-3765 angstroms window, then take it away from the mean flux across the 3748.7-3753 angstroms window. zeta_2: 5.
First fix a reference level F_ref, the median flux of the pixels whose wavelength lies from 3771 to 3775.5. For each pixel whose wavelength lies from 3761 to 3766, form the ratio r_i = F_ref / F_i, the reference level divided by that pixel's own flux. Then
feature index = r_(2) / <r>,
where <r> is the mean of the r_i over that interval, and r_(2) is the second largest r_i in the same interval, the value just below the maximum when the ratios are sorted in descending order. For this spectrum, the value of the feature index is 1.04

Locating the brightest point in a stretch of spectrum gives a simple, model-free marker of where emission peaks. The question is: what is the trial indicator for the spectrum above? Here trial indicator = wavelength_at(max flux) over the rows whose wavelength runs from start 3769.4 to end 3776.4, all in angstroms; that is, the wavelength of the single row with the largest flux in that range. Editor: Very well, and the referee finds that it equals 3775.94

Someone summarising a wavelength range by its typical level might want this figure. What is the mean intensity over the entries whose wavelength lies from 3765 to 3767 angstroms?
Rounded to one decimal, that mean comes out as 20.9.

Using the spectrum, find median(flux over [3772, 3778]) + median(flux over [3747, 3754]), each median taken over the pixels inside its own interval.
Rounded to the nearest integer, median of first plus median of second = 49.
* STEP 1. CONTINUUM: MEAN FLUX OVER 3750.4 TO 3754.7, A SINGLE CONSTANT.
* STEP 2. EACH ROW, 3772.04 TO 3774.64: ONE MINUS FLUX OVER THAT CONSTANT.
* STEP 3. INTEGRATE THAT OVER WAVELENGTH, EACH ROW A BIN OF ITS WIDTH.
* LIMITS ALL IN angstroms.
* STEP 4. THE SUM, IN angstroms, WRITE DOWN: -0.10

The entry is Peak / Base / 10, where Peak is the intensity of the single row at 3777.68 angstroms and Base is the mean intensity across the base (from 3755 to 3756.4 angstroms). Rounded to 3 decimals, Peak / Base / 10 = 0.108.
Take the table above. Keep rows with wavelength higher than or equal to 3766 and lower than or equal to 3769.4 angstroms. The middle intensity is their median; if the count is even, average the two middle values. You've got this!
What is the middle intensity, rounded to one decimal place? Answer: 19.4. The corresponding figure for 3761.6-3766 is 20.7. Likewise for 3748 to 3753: 24.7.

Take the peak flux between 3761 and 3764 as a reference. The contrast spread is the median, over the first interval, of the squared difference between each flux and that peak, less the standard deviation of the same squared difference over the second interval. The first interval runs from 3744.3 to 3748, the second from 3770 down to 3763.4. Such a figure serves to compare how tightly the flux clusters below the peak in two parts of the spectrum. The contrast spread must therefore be 34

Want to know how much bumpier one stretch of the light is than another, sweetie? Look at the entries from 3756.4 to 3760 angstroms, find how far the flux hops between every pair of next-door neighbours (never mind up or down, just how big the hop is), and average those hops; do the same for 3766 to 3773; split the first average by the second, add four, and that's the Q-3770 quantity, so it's 4.3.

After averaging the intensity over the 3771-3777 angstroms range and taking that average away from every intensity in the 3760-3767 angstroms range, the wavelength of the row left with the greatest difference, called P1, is 3760.32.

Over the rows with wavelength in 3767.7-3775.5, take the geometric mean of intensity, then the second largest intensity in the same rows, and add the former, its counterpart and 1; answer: 47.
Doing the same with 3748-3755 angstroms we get 49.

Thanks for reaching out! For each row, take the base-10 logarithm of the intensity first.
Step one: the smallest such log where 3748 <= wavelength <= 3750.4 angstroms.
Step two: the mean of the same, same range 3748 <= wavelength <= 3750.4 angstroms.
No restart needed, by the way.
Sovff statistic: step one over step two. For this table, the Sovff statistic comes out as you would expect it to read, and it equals 0.997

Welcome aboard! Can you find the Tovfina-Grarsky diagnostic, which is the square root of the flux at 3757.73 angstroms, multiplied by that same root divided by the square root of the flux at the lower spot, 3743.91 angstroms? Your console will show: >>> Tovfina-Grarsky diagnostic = 4.25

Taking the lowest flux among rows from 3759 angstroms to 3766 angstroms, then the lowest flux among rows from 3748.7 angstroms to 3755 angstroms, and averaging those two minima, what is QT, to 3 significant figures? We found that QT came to 20.3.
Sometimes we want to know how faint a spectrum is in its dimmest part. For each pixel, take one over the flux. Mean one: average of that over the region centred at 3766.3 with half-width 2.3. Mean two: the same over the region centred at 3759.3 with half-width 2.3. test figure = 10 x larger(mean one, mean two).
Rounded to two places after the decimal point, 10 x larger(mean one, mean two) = 0.49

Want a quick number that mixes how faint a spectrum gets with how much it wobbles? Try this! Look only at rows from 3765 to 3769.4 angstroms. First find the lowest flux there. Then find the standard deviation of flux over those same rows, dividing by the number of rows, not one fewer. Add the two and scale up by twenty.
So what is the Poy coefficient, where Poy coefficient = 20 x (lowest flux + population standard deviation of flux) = 385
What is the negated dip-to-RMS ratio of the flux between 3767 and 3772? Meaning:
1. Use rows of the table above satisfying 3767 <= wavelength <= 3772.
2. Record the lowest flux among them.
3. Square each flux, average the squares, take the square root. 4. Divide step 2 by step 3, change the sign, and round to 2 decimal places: -0.87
